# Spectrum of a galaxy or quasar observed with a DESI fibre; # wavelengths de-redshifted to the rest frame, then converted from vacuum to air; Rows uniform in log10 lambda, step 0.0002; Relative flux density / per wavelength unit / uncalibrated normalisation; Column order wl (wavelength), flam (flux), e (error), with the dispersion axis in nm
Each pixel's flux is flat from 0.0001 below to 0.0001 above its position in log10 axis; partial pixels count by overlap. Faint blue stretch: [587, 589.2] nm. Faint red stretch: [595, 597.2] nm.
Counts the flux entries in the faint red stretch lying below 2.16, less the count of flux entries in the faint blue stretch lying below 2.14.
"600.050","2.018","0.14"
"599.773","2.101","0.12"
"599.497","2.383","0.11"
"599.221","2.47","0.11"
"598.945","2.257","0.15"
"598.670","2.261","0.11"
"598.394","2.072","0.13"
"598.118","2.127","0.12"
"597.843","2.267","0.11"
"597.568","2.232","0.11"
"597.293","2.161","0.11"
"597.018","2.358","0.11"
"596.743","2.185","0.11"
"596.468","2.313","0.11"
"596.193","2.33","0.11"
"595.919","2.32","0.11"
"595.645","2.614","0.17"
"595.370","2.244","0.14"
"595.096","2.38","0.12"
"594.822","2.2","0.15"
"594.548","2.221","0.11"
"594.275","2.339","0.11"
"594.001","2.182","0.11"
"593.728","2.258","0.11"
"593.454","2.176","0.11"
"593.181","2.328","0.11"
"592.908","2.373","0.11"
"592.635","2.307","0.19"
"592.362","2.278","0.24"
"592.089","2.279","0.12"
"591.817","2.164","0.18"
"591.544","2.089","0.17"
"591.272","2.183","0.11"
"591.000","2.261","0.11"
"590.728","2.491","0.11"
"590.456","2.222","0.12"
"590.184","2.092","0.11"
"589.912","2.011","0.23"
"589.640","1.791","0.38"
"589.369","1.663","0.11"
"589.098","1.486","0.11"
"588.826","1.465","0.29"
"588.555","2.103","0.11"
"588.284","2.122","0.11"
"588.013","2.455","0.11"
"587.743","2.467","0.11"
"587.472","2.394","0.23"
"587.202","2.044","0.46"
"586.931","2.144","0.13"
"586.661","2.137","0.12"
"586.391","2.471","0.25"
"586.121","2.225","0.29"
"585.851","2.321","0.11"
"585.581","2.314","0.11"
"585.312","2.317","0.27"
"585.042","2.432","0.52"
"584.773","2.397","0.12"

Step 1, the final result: -5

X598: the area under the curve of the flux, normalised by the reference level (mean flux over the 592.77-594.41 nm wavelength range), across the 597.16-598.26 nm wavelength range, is 1.06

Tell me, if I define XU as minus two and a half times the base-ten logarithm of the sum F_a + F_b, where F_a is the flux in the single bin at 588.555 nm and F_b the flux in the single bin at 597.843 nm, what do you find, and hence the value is -1.60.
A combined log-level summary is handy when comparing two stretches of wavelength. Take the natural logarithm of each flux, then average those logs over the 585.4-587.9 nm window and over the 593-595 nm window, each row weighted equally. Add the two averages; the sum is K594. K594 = 1.63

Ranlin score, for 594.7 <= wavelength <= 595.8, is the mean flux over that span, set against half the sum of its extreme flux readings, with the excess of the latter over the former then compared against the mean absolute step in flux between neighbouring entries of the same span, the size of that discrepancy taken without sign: 0.18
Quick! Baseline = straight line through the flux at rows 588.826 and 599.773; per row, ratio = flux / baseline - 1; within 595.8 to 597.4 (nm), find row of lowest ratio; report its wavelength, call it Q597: 597.293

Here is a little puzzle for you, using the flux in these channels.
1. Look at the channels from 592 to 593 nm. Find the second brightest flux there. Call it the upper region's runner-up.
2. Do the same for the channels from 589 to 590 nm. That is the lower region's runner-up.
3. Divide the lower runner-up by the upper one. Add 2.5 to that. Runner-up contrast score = 3.28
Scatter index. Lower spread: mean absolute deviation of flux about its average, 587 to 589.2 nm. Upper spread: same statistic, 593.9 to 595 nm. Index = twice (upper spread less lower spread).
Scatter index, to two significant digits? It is -0.50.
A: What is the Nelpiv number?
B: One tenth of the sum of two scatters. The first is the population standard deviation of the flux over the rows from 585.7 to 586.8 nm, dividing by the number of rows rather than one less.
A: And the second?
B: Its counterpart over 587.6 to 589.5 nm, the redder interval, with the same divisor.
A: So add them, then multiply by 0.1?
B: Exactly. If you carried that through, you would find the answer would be 0.052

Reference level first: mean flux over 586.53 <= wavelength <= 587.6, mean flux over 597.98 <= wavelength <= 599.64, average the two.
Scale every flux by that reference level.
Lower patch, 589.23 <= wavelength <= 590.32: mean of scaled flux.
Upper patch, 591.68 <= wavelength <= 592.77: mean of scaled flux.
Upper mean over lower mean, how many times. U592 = 1.19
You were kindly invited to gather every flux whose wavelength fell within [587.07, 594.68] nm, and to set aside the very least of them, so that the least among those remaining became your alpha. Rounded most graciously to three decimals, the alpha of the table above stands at 1.486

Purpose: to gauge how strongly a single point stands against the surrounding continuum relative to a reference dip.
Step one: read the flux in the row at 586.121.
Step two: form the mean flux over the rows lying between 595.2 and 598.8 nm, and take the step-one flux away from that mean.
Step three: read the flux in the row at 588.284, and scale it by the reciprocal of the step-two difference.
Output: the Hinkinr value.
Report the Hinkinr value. 49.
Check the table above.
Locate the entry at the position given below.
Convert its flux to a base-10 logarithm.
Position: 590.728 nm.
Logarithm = 0.396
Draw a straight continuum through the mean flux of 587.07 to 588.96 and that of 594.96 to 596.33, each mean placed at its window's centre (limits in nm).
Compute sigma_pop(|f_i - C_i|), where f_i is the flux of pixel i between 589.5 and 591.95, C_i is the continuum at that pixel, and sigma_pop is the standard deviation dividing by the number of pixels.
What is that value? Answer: 0.12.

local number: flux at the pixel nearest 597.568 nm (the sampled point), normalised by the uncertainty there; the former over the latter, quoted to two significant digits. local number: 20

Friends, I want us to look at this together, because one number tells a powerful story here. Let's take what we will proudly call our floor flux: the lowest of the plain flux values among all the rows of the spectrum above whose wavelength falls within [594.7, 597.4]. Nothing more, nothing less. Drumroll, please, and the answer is 2.161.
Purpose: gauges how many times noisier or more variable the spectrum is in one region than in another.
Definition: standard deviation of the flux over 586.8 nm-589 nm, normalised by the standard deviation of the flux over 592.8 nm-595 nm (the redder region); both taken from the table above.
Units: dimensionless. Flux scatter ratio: 4.2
